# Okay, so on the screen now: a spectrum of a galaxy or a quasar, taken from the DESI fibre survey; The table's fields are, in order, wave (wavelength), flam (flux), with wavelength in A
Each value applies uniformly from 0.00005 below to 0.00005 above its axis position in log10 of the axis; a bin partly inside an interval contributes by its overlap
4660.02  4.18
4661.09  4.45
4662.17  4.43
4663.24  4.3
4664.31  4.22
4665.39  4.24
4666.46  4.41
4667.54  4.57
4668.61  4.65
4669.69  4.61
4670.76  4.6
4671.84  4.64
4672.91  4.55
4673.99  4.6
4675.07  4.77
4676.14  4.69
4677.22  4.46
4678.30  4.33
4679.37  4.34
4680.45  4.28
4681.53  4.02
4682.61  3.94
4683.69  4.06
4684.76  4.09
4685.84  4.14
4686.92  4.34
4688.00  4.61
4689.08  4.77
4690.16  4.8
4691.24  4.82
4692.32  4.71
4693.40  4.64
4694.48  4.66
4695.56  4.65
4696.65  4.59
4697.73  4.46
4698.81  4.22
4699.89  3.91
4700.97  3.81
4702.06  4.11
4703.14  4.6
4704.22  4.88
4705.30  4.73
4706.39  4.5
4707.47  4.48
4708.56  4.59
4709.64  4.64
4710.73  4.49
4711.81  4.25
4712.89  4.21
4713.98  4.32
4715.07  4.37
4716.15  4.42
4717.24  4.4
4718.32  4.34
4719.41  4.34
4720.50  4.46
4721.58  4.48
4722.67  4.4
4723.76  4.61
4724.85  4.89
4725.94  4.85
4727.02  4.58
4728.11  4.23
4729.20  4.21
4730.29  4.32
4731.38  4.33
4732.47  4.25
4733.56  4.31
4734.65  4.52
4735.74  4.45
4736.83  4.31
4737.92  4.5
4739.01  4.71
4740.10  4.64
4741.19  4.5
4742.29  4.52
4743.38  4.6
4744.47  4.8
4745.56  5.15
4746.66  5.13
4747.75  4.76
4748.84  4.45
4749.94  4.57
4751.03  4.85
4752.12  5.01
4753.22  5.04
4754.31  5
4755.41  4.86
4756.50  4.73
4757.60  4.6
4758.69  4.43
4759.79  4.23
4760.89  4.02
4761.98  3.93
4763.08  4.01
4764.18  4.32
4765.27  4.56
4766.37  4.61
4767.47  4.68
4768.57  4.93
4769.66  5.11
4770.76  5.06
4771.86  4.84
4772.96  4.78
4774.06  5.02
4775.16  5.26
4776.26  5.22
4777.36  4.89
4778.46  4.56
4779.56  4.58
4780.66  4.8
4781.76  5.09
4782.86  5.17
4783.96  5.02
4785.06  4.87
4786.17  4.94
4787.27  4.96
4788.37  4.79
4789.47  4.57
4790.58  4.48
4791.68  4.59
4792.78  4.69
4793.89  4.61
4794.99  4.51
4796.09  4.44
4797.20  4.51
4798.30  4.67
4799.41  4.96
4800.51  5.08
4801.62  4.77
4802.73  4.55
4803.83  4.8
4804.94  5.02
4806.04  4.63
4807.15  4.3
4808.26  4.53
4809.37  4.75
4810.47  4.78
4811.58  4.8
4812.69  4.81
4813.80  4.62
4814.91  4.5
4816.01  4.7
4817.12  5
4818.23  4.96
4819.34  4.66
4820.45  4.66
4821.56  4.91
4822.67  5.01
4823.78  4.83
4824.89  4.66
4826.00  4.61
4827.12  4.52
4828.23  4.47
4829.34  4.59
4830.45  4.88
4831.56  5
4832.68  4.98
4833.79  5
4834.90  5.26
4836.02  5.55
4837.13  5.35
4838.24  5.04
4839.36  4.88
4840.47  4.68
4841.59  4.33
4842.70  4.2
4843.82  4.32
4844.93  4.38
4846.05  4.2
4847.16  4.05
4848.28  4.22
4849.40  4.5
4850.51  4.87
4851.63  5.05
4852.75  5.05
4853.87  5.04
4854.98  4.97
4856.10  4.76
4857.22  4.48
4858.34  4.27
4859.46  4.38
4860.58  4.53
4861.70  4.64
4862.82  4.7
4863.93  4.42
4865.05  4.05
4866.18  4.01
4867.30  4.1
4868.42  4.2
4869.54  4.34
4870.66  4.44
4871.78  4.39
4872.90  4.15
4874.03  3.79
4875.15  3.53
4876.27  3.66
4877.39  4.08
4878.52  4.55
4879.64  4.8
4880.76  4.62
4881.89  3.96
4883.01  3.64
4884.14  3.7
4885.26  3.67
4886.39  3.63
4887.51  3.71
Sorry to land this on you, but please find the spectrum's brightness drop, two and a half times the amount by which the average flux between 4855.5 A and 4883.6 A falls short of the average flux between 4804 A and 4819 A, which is 1.16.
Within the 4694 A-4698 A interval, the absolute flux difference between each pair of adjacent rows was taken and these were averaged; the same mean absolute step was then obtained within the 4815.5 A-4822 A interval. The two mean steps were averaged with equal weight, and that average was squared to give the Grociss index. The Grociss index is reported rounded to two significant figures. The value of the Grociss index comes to 0.015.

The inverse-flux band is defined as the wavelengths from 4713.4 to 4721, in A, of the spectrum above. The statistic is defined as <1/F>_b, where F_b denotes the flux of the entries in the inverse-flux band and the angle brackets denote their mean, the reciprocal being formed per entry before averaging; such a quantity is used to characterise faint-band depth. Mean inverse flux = 0.228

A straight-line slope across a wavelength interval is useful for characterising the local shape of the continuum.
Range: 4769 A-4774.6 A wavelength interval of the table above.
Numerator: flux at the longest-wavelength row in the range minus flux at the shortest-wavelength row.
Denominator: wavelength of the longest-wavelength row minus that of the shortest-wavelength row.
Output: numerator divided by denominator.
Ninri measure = -0.02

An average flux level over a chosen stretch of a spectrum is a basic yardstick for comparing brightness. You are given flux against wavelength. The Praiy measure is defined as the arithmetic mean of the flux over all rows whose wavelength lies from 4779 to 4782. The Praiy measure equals 4.8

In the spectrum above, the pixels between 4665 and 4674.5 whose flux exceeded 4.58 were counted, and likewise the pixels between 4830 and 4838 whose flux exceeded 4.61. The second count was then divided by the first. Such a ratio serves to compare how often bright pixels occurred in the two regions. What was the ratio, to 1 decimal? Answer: 1.4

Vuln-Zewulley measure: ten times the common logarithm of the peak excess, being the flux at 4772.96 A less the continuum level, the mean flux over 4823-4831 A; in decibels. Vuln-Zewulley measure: -9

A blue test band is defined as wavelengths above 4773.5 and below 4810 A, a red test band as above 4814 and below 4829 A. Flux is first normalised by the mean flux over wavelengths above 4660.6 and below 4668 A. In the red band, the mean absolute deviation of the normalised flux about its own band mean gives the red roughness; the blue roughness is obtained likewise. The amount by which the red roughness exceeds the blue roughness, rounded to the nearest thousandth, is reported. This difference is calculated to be -0.011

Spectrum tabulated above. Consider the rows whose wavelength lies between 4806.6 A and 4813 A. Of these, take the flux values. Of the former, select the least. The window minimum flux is 4.3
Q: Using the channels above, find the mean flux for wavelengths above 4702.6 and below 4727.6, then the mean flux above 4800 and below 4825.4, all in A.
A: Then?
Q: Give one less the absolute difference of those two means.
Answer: 0.76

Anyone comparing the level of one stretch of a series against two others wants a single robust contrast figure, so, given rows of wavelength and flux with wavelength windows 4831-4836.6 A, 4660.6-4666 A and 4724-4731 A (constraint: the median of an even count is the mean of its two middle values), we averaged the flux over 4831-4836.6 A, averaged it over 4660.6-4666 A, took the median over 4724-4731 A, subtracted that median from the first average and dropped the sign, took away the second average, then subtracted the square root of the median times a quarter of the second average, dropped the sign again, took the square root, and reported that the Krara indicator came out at 2.41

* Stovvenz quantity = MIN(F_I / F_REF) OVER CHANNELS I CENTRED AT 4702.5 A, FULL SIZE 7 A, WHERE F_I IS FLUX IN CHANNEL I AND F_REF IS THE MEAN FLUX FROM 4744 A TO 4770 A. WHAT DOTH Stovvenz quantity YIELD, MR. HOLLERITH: 0.82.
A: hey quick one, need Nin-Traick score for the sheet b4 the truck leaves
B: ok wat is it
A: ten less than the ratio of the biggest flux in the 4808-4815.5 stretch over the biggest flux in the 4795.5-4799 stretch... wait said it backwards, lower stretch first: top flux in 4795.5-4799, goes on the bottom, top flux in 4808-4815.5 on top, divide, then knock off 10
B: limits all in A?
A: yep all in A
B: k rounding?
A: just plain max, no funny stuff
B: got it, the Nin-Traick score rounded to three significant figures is -8.97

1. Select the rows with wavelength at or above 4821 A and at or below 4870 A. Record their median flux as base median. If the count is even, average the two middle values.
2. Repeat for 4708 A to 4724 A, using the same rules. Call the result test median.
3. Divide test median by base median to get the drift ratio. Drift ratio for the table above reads 0.95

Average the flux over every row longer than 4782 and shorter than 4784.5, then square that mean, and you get 26.0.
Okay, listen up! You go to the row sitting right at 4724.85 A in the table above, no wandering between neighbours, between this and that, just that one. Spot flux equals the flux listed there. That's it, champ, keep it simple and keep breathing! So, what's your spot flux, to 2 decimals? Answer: 4.89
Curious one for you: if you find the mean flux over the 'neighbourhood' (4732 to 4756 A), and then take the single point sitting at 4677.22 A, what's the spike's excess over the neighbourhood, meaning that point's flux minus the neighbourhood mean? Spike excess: -0.22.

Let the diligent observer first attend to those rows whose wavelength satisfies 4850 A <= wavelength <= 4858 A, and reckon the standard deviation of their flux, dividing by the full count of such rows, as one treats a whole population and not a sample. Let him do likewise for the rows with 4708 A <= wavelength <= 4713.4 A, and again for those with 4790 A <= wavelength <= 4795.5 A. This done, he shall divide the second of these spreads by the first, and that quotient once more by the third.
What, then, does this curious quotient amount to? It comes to 12.1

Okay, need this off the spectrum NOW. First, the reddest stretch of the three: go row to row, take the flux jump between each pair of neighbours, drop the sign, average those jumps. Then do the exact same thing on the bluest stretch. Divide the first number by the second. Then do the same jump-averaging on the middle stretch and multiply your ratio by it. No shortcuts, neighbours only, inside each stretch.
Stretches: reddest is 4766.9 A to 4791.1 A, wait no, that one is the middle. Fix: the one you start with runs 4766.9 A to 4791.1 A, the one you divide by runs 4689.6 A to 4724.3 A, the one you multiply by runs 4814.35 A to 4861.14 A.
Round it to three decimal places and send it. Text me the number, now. 0.216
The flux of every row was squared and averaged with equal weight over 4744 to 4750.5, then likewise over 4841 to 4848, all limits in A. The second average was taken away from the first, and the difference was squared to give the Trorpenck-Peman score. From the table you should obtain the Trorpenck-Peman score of 27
